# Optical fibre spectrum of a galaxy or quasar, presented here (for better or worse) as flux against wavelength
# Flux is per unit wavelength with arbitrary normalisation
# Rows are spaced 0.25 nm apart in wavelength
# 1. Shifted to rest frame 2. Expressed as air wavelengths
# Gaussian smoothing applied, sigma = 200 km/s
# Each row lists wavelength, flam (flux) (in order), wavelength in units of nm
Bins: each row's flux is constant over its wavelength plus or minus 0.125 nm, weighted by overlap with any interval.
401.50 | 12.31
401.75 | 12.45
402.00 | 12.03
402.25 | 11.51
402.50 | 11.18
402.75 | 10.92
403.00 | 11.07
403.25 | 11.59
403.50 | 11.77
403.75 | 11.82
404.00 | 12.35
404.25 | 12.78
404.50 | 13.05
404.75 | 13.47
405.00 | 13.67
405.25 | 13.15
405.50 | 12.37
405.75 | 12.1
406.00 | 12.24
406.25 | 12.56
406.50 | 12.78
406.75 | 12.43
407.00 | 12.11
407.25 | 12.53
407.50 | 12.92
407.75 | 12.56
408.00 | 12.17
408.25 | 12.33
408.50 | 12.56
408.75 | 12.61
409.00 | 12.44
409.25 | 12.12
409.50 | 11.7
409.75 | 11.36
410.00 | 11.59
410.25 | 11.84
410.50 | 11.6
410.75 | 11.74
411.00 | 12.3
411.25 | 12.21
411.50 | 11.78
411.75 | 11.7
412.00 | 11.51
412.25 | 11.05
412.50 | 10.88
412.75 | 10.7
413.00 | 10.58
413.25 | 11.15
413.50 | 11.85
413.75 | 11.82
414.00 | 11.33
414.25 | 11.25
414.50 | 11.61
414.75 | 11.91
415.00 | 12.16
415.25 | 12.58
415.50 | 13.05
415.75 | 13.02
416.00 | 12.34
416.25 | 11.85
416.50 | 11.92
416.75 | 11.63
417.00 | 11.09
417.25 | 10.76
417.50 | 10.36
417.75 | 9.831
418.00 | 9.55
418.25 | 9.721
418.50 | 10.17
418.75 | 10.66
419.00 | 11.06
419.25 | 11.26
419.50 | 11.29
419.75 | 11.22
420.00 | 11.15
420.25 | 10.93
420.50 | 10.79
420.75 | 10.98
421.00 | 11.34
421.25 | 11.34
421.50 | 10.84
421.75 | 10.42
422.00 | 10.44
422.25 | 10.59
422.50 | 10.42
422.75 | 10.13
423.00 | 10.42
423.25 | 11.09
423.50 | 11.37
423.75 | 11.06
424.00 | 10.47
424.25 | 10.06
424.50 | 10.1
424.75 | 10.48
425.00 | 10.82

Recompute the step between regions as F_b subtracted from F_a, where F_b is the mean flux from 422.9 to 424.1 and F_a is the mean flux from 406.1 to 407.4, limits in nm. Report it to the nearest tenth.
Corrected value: 1.6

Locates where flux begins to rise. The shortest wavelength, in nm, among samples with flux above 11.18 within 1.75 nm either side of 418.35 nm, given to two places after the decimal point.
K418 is 416.75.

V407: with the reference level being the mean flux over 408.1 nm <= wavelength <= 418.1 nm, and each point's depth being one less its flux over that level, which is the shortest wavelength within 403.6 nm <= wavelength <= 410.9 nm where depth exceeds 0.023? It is 409.75 nm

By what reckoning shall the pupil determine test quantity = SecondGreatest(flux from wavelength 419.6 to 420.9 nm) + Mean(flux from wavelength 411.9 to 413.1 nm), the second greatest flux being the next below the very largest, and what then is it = 22.1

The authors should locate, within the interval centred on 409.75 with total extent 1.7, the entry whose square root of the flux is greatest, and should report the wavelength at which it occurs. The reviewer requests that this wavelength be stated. 409.00 nm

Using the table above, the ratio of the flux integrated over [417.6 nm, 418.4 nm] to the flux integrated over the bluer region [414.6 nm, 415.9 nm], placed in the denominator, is 0.5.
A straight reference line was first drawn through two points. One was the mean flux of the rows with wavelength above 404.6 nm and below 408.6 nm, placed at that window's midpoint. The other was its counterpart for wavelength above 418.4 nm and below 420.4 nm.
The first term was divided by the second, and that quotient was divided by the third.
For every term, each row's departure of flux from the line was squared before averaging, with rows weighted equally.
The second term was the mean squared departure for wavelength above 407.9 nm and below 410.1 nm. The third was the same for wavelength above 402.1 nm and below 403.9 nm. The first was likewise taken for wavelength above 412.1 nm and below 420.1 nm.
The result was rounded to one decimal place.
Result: 1.3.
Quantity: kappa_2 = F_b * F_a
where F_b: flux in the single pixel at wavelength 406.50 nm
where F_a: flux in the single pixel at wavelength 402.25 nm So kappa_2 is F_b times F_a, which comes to 147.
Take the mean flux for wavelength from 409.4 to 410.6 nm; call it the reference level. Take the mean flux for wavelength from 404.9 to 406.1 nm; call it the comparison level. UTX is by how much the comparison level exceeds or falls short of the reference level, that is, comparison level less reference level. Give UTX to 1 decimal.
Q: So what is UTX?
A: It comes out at 1.1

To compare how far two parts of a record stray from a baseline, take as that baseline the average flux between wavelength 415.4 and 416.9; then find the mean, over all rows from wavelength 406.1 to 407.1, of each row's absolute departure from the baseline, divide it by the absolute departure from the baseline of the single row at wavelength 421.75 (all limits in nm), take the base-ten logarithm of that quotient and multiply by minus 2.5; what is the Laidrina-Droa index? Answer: 2.1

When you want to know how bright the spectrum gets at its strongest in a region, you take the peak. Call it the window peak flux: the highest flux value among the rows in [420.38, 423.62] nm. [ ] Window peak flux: 11.37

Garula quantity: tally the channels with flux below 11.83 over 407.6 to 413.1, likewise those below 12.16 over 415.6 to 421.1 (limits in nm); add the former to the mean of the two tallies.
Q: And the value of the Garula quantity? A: 28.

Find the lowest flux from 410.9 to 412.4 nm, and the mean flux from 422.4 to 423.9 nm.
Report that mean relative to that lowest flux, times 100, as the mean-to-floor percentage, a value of 97.3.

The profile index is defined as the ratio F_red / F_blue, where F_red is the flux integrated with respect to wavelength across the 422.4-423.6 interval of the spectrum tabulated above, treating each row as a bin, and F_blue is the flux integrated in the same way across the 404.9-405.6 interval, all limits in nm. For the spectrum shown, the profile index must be 1.4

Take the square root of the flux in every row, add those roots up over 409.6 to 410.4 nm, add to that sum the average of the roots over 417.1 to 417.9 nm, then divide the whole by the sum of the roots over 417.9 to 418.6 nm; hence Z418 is 1.429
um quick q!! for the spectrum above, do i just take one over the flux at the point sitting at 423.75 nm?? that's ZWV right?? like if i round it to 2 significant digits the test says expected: 0.090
